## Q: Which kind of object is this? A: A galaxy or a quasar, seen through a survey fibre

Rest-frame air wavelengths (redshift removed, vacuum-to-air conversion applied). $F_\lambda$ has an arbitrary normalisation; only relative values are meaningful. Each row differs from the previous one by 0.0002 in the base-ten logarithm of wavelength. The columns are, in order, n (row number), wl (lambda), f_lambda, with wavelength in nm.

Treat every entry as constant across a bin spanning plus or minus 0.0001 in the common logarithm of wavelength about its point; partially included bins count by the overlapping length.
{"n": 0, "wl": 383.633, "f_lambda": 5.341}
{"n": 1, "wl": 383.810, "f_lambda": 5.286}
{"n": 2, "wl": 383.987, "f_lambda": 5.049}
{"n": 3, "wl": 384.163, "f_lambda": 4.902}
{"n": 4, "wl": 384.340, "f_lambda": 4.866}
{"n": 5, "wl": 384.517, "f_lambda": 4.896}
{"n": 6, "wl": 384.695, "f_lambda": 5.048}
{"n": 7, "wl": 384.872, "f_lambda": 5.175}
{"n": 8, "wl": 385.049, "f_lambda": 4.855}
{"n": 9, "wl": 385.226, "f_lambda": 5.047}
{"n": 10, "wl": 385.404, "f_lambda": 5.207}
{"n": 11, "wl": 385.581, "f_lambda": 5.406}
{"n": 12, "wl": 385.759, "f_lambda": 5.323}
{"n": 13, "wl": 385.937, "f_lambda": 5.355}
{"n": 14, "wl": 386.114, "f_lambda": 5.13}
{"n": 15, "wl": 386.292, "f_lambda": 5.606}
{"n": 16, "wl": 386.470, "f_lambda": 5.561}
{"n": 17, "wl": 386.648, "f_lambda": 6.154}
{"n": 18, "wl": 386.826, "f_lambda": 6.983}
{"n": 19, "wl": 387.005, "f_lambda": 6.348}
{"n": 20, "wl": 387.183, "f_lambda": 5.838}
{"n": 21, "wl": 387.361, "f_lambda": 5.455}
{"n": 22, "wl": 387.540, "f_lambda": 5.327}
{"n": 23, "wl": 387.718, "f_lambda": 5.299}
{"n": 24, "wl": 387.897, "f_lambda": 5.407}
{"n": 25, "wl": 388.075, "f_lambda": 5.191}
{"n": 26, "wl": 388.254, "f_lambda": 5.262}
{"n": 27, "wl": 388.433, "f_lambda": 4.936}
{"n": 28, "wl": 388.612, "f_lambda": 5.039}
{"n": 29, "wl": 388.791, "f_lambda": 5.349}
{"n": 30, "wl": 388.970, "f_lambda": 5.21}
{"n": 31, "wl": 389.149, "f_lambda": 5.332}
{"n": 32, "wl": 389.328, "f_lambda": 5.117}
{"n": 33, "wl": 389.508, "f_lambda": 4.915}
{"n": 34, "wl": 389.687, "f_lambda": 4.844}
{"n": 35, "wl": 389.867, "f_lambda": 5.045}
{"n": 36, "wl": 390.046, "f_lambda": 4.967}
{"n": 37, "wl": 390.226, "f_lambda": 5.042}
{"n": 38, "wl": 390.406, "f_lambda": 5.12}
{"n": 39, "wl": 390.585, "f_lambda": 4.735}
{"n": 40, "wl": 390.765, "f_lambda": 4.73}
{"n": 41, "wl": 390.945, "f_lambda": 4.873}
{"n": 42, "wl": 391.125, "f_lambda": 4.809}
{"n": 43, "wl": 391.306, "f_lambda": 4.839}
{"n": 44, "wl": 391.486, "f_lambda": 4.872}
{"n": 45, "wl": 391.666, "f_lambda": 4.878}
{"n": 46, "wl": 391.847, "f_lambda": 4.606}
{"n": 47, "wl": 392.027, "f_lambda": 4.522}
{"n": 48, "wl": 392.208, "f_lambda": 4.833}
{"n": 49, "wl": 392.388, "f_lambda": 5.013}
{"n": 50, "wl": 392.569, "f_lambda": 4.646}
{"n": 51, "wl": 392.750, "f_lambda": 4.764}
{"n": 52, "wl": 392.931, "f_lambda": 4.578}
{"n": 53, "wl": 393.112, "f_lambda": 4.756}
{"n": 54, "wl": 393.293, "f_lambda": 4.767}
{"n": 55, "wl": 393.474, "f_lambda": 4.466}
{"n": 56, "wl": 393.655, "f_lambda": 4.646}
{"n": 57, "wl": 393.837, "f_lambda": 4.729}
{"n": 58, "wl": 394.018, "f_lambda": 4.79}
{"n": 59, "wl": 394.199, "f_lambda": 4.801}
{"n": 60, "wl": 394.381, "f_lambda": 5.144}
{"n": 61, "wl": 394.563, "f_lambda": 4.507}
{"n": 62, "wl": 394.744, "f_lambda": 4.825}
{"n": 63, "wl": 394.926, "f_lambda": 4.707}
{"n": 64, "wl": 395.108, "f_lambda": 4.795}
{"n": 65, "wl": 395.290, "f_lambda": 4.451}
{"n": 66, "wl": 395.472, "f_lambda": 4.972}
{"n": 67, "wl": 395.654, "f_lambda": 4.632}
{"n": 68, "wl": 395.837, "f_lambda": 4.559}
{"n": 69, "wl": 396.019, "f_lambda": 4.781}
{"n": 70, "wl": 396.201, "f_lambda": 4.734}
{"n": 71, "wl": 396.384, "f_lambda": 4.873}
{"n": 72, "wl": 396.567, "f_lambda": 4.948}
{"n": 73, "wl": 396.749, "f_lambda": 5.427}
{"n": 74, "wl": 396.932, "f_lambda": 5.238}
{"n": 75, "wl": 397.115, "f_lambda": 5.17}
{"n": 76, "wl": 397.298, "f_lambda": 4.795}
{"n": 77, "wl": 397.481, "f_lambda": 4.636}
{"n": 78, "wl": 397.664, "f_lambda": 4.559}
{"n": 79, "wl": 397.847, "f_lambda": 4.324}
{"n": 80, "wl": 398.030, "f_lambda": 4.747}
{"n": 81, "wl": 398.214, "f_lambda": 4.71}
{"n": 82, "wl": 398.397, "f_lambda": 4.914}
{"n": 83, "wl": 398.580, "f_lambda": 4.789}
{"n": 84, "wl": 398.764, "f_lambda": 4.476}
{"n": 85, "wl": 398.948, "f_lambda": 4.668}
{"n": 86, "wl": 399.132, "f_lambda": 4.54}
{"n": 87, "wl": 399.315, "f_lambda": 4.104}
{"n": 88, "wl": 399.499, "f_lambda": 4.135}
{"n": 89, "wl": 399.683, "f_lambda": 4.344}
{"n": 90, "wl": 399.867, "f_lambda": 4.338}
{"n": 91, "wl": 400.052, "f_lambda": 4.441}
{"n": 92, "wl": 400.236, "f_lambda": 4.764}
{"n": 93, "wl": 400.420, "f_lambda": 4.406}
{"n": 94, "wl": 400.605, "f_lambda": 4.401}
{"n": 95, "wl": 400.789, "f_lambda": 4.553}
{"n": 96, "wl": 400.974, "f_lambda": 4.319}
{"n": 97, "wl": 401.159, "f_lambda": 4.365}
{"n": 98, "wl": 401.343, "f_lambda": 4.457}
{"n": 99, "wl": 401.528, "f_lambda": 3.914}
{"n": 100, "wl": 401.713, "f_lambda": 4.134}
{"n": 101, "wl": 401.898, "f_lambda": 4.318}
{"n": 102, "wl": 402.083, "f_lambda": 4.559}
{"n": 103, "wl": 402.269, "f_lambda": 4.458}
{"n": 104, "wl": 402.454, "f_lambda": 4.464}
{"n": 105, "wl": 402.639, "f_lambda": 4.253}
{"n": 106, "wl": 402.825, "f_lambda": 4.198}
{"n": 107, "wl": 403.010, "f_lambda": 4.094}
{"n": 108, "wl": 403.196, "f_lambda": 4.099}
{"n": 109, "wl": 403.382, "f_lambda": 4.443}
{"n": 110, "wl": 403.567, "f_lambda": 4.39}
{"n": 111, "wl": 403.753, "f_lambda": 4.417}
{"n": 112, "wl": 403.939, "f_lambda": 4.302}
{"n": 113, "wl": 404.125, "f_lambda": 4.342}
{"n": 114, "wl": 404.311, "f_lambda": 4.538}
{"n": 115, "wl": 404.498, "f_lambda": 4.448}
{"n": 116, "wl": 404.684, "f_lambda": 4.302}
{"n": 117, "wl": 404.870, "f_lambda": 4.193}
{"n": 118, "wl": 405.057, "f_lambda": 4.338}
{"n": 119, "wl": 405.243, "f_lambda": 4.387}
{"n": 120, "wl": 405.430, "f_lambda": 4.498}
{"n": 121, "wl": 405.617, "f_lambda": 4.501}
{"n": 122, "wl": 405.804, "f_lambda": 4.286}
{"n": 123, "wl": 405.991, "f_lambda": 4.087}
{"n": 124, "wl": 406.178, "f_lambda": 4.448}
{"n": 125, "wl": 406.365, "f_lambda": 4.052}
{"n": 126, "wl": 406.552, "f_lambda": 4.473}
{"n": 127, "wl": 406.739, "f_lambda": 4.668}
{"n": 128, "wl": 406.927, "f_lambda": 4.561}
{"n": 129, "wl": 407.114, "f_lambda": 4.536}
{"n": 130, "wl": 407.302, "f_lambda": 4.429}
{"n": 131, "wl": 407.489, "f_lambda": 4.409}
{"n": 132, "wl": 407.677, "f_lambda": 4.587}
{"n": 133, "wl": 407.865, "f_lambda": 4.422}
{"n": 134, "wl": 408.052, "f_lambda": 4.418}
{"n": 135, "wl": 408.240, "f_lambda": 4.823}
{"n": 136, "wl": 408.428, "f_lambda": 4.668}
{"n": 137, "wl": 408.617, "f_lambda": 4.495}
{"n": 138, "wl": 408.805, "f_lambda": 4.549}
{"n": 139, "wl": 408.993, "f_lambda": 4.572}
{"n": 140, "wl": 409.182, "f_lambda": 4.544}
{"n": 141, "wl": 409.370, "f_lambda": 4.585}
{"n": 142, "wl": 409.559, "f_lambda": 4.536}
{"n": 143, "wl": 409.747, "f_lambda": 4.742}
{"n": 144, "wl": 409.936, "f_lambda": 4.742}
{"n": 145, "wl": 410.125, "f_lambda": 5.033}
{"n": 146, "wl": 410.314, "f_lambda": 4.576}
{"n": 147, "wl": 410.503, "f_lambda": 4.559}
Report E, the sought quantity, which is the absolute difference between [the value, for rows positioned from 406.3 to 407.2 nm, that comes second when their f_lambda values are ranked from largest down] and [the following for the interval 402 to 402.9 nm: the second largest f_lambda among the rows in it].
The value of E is 0.10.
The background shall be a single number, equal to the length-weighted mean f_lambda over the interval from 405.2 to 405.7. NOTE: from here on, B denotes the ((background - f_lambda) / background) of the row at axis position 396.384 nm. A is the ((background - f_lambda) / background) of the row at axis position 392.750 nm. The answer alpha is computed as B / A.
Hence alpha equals 1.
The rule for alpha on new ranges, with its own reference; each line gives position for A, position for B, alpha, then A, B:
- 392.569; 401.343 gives 0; -0.04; 0.00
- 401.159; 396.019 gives -3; 0.02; -0.07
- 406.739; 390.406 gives 3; -0.05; -0.15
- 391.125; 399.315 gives -1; -0.08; 0.08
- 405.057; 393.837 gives -2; 0.03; -0.06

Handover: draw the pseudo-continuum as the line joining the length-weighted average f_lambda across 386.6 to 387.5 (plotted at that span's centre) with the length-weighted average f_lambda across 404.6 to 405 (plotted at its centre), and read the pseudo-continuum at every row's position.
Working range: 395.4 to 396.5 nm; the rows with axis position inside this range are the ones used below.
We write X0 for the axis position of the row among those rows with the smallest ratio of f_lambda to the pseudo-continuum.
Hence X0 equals 395.837 nm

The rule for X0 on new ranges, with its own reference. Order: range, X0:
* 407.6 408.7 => 407.865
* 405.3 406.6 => 405.991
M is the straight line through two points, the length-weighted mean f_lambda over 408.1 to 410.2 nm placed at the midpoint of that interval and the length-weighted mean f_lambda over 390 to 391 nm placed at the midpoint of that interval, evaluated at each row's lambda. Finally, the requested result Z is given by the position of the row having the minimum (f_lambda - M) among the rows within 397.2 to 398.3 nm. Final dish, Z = 397.847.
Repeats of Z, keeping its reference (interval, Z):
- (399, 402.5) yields 401.528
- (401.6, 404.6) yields 403.010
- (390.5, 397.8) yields 393.474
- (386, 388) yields 386.114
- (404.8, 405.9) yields 404.870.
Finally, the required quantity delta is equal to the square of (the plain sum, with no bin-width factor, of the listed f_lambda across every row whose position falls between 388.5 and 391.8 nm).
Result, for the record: 8049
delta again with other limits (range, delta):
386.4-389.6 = 9746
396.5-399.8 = 7144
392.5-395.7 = 7221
